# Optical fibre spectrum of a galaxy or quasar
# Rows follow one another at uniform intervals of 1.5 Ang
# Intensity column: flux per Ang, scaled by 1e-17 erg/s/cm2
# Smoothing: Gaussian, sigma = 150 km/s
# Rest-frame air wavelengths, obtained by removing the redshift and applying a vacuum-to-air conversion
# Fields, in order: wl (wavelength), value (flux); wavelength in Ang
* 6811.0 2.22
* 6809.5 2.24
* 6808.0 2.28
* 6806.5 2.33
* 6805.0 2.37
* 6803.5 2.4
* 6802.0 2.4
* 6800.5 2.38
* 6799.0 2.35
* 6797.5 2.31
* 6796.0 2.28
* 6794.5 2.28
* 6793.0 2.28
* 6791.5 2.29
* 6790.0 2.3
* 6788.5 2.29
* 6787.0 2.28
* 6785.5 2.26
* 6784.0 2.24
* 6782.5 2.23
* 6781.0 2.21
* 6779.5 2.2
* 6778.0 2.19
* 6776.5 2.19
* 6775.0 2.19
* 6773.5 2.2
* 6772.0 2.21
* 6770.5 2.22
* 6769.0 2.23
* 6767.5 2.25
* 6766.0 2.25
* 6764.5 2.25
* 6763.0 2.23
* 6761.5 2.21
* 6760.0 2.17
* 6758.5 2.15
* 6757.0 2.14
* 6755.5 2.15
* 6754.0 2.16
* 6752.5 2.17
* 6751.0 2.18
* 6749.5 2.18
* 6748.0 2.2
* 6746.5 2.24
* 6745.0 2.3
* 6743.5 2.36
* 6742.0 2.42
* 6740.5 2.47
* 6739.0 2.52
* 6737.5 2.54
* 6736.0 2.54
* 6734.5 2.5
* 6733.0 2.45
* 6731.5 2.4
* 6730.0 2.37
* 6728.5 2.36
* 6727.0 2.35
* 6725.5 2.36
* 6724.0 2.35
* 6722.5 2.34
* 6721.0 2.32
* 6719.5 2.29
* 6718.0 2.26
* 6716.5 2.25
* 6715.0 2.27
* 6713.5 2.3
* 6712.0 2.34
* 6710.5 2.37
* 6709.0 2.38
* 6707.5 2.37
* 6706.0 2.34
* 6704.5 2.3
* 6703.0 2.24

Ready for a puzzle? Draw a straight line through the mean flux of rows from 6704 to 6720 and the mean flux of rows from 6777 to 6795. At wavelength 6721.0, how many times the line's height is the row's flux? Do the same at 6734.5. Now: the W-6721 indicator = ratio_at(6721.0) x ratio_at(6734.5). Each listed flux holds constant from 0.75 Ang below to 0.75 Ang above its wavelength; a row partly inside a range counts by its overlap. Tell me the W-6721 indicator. 1.09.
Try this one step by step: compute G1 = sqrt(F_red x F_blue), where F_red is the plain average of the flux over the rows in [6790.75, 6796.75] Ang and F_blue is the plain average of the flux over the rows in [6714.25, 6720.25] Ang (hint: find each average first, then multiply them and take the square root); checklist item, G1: 2.27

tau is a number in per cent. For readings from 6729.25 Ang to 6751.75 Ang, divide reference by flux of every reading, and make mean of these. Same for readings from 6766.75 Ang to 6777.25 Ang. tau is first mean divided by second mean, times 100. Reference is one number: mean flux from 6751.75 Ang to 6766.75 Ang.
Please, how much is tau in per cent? 93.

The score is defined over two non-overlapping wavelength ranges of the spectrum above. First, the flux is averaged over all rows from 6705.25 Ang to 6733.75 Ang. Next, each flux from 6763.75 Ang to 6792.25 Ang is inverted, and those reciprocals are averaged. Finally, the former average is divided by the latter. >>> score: 5.23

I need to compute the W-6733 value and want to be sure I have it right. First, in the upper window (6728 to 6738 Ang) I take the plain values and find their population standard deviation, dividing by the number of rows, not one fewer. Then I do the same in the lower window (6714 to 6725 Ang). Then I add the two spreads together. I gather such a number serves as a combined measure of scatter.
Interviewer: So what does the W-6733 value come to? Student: 0.11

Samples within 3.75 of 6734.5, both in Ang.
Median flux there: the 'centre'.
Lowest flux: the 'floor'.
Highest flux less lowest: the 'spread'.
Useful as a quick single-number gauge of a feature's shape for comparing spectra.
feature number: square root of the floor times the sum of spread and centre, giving 2.52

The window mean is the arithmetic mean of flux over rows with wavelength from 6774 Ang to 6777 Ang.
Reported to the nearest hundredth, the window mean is 2.19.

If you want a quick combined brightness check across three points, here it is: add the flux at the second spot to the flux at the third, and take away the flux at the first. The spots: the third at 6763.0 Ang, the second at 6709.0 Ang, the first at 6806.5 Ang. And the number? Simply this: 2.28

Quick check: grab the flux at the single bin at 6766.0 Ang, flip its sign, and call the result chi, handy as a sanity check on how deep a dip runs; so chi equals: -2.25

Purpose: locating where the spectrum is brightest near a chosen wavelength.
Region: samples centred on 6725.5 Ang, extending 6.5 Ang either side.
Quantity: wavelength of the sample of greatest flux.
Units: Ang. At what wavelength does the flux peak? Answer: 6731.5 Ang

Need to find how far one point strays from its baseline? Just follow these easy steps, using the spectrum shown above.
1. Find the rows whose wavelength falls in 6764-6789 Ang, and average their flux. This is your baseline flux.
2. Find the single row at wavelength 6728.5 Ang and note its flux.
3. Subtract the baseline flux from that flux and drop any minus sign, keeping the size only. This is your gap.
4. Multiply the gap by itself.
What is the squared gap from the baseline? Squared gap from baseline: 0.017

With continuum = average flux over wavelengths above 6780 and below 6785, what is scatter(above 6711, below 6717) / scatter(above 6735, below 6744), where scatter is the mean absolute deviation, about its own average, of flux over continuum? 0.5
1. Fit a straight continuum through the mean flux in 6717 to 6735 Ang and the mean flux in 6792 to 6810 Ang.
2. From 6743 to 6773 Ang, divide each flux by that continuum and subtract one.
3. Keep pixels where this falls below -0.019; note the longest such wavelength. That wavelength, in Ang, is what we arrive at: 6772.0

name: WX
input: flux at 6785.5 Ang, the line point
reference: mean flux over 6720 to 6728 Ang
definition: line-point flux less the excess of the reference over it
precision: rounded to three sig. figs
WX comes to 2.18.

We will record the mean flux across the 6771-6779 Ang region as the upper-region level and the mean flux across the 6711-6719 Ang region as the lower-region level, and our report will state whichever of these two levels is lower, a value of 2.20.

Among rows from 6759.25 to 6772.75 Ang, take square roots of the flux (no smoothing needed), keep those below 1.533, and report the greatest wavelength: 6772.0 Ang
